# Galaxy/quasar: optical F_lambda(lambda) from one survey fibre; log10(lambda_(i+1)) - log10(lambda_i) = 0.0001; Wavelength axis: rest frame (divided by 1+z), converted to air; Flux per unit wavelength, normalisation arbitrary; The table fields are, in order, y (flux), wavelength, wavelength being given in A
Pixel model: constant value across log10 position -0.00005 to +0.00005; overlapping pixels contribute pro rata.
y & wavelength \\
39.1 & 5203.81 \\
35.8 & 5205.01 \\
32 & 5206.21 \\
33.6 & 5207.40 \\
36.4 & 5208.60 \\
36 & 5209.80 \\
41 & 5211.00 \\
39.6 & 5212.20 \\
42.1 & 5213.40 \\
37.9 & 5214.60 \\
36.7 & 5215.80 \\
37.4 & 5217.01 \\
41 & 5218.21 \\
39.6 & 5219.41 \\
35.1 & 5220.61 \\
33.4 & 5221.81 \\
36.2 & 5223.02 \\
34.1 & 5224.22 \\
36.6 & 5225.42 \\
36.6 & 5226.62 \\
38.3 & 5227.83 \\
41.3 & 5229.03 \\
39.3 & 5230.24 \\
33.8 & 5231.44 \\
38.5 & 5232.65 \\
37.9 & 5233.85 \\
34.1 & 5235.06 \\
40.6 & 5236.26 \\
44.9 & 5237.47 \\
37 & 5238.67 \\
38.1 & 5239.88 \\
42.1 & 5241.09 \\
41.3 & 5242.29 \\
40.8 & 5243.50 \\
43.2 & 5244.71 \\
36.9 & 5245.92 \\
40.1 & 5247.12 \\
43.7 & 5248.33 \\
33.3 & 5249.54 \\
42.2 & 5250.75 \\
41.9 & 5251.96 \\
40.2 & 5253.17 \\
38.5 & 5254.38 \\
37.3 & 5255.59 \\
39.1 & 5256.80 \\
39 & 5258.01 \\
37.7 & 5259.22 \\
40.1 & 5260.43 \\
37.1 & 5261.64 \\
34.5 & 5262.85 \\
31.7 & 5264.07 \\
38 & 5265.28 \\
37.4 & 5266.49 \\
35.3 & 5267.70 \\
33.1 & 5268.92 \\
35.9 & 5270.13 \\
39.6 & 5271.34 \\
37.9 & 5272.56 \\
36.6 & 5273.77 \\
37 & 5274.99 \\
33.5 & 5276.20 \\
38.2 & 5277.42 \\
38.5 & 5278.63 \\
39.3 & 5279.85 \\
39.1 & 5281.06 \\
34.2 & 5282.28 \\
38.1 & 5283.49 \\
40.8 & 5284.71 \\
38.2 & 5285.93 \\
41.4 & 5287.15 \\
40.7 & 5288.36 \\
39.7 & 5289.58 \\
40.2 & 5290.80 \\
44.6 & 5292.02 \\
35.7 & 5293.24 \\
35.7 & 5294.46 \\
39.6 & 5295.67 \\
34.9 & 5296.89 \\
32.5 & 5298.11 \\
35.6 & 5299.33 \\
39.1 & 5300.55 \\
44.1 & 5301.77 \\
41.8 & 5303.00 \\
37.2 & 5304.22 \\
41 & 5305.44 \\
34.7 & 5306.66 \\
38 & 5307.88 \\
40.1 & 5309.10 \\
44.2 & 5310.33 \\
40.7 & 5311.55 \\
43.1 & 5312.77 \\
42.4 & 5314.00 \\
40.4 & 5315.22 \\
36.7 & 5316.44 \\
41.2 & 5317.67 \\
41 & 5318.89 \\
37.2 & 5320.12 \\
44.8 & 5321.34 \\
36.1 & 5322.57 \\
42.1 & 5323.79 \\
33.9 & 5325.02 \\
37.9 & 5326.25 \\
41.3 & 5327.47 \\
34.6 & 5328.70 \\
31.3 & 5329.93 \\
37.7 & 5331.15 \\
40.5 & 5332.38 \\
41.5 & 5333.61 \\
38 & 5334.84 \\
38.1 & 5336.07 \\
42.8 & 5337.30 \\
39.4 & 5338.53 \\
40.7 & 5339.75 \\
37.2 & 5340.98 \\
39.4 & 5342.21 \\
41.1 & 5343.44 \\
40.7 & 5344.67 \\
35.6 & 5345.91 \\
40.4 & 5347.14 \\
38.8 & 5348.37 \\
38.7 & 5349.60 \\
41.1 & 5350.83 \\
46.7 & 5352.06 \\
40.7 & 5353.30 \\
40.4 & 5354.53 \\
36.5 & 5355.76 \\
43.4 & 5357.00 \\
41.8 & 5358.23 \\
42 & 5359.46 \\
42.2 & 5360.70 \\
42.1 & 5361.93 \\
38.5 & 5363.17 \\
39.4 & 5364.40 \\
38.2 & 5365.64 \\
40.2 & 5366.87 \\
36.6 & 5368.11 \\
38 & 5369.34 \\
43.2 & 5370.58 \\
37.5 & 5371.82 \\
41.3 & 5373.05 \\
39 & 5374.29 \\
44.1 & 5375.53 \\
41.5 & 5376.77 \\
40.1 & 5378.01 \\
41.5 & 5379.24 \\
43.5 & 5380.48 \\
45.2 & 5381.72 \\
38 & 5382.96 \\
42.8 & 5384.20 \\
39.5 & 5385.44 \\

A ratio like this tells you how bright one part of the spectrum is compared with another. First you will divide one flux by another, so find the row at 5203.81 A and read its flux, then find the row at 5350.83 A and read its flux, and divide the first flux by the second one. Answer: 0.95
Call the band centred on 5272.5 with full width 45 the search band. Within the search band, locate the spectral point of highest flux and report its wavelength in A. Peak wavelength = 5292.02 A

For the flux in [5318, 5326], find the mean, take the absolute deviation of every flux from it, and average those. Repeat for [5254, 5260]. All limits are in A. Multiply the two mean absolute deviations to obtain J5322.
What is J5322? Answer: 2.3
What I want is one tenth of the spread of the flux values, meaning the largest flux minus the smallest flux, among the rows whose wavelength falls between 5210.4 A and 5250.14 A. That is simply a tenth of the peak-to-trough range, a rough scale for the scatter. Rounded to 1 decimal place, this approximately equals 1.2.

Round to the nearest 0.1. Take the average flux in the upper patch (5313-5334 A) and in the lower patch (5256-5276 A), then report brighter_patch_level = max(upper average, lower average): 38.9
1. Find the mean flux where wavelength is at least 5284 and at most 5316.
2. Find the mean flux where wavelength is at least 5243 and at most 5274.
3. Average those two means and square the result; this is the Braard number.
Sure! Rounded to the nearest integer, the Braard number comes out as 1505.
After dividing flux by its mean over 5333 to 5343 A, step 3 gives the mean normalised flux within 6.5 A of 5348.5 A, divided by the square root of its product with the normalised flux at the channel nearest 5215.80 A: 1.05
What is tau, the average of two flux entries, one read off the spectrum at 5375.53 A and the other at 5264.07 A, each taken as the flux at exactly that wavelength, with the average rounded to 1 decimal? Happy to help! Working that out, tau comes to 37.9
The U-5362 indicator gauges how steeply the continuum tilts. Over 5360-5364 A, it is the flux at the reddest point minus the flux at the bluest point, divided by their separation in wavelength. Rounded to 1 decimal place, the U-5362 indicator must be -1.5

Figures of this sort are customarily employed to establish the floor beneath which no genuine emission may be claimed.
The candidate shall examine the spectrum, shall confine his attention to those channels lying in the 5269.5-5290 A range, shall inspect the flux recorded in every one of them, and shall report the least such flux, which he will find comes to 33.5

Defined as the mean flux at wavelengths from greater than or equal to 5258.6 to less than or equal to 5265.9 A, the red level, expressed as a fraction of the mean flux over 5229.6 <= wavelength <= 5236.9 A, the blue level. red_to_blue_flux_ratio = 0.98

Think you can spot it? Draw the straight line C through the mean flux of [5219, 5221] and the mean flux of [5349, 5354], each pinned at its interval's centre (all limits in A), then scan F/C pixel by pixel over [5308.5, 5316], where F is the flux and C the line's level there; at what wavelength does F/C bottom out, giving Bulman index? 5309.10 A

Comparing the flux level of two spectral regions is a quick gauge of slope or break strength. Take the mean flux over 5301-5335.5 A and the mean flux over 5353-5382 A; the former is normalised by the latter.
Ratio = 0.97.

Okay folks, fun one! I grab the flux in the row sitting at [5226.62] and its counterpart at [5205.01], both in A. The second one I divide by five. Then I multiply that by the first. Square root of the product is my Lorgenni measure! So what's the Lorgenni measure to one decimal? 16.2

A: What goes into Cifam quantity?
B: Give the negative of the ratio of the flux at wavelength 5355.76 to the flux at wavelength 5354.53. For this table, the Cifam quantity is -0.90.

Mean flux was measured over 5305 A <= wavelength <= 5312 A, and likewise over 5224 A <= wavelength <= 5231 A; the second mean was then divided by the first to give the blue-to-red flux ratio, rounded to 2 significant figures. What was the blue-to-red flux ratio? 0.95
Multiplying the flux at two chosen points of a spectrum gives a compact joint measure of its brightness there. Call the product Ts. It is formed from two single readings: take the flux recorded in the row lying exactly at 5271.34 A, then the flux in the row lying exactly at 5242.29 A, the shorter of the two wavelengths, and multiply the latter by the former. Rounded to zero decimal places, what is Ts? 1635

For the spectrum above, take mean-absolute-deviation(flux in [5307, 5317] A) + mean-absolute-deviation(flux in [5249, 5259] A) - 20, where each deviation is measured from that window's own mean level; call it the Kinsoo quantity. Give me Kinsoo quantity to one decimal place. -16.2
